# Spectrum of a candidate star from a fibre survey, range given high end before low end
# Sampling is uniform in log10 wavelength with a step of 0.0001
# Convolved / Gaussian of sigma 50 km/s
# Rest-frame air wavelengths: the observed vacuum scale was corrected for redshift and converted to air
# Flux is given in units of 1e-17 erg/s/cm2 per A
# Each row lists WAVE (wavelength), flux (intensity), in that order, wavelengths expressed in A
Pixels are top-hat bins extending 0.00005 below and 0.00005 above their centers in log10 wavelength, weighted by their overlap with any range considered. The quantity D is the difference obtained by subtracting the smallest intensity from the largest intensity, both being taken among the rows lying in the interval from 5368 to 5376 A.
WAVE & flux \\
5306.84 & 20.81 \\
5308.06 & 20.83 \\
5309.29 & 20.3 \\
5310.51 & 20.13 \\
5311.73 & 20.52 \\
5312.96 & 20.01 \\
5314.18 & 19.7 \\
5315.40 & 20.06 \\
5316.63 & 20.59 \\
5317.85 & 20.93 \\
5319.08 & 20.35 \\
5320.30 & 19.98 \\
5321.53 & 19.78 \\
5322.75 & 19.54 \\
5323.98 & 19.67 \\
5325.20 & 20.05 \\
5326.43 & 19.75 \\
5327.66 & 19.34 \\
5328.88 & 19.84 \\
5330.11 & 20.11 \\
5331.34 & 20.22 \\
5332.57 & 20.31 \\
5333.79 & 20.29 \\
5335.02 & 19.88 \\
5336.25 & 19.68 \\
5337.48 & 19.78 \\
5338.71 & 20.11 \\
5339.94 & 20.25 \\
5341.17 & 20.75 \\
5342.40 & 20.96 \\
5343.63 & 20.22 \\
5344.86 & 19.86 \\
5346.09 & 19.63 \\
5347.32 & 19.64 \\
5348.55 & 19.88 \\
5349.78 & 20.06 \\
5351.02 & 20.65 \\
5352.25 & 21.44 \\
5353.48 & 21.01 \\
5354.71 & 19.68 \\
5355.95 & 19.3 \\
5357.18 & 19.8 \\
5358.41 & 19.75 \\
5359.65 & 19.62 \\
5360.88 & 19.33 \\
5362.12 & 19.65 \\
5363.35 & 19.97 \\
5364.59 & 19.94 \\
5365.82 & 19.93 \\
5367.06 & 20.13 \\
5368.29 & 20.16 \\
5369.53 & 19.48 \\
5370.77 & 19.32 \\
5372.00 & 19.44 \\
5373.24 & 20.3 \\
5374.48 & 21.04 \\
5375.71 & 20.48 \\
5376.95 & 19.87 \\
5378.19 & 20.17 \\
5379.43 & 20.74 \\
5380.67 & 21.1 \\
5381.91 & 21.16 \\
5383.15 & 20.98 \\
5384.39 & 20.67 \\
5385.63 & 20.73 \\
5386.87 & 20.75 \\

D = 1.7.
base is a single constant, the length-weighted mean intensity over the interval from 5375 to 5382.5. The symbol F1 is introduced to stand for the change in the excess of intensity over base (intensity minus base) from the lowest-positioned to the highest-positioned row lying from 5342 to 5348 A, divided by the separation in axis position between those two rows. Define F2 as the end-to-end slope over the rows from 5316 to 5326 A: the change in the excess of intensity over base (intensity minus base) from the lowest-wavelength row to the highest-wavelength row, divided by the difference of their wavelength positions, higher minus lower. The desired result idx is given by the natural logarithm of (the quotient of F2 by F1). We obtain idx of -1.4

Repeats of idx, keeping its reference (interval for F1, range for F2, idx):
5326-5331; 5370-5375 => 1.6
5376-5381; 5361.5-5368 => -1.2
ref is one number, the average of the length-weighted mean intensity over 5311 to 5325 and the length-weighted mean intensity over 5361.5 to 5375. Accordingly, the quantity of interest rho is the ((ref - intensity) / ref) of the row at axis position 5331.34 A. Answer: -0.010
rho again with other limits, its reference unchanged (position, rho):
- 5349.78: -0.002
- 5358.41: 0.013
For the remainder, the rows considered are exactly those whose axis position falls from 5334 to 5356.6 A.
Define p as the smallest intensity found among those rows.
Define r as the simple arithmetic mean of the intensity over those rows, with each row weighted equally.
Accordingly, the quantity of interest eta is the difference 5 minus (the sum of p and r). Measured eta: -34.5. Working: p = 19.3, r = 20.2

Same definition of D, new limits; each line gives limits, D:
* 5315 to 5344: 1.6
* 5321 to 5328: 0.7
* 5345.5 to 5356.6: 2.1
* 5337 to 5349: 1.3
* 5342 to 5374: 2.1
